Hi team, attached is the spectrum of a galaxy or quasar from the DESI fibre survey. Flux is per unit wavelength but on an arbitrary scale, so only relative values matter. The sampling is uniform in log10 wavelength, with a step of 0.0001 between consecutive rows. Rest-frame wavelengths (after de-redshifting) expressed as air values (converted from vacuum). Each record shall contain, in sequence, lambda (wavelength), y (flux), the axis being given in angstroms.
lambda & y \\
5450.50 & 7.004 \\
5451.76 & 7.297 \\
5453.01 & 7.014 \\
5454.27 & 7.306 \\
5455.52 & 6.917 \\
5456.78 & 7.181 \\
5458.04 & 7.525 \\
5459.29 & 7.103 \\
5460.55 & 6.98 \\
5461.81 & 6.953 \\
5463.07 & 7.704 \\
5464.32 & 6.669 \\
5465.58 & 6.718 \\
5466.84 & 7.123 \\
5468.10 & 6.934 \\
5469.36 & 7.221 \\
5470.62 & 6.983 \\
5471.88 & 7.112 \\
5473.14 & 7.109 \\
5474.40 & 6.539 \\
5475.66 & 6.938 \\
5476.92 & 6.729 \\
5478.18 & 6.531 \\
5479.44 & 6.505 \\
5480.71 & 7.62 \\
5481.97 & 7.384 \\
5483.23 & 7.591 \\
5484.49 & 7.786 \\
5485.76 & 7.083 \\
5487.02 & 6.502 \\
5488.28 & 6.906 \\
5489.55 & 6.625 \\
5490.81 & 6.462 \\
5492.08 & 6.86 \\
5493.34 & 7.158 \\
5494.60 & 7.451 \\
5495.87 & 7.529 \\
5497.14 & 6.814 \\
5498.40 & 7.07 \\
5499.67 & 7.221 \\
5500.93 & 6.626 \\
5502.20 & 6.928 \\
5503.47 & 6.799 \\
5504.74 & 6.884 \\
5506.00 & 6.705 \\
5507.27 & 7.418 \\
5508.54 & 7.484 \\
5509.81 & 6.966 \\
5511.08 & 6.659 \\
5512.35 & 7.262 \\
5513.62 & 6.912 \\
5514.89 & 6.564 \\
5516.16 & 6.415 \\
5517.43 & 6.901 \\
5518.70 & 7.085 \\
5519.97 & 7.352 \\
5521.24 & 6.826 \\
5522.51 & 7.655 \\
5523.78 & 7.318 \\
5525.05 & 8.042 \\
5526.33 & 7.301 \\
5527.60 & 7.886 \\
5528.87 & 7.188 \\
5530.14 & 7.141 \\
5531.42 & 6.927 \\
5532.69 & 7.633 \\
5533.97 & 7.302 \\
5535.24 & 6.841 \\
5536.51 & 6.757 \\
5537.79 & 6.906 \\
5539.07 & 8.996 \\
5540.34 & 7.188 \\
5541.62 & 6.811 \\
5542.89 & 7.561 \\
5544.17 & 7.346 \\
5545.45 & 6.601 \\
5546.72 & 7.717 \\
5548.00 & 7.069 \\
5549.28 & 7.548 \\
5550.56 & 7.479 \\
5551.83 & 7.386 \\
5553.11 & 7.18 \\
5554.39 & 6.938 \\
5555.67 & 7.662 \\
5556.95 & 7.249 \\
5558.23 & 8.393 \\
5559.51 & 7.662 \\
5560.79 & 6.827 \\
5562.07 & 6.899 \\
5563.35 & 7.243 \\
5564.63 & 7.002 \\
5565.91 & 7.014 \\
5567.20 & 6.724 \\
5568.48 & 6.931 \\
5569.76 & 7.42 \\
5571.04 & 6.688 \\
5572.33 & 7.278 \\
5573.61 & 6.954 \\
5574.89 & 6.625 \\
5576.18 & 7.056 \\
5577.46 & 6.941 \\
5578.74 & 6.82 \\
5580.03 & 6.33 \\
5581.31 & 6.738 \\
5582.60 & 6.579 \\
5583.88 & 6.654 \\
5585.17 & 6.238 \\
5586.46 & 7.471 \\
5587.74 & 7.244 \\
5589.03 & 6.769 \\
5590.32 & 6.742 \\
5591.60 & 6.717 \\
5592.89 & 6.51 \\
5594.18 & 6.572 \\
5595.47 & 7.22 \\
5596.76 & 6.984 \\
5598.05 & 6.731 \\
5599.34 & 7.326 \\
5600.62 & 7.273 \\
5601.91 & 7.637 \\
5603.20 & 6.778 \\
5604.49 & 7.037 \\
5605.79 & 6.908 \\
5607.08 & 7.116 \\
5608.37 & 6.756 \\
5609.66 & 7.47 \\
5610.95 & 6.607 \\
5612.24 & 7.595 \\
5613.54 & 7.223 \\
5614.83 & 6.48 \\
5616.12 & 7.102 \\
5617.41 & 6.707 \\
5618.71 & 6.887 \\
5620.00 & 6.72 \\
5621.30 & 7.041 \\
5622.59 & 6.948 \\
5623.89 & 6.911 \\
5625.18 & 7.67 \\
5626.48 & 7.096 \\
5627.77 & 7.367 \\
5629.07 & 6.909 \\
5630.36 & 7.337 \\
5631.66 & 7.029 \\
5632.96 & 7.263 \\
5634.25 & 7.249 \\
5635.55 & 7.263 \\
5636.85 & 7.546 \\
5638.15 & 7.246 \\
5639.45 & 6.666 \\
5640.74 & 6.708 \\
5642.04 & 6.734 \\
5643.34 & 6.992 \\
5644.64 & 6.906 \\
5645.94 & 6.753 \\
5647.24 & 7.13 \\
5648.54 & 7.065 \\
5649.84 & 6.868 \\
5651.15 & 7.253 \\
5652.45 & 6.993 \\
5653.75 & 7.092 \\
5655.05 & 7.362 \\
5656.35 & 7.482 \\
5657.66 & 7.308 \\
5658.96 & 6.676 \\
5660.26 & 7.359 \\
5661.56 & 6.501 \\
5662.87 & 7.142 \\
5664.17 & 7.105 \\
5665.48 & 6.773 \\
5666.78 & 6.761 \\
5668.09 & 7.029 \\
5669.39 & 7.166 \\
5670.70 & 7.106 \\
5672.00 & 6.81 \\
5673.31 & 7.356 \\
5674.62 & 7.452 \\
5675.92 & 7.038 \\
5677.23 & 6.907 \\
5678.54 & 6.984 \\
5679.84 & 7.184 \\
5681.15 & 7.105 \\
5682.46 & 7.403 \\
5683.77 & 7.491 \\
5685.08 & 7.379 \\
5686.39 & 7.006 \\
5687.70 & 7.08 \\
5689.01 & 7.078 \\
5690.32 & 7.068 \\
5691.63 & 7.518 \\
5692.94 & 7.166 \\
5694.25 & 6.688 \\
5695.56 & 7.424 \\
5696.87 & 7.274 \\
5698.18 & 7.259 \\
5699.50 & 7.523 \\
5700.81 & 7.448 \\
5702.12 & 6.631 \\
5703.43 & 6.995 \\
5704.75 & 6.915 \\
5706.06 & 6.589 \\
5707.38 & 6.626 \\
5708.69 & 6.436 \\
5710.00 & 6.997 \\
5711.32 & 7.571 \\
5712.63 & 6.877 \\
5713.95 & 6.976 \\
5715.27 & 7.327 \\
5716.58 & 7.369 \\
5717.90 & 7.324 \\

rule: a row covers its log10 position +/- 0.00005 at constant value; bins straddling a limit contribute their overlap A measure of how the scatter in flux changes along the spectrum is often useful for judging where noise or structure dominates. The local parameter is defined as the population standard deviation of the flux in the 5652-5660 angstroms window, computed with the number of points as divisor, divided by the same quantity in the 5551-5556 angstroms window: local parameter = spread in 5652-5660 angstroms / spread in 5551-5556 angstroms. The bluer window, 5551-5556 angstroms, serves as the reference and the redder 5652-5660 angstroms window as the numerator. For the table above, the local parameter 1.0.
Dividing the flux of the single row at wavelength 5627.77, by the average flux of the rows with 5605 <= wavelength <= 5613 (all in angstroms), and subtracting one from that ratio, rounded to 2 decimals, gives 0.04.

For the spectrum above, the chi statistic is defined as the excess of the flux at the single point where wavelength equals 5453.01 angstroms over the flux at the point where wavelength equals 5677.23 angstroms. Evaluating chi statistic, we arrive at 0.11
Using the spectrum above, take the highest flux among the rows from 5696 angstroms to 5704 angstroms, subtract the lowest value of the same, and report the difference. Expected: 0.89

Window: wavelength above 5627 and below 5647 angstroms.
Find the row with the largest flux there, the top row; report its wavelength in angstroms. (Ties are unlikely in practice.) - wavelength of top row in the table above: 5636.85 angstroms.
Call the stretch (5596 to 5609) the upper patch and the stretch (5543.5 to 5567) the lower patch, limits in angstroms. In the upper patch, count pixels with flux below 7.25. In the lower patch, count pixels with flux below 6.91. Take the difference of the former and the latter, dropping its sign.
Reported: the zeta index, 4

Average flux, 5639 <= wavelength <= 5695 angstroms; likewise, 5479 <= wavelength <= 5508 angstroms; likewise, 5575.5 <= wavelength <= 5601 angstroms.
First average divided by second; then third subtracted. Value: -5.84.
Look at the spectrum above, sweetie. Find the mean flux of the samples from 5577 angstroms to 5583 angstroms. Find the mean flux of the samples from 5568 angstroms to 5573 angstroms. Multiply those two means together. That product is 47.3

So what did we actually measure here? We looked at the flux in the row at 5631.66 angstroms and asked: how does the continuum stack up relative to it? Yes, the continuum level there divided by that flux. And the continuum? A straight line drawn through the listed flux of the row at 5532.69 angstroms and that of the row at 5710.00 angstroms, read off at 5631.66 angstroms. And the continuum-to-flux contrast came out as 1.04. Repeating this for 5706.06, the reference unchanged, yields 1.06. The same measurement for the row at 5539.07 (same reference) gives 0.85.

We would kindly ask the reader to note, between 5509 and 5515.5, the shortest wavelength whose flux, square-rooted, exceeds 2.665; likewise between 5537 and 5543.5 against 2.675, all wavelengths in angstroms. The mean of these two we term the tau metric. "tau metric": 5525.7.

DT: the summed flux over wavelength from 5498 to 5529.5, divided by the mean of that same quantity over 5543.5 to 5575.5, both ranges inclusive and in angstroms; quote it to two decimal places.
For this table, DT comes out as 24.67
